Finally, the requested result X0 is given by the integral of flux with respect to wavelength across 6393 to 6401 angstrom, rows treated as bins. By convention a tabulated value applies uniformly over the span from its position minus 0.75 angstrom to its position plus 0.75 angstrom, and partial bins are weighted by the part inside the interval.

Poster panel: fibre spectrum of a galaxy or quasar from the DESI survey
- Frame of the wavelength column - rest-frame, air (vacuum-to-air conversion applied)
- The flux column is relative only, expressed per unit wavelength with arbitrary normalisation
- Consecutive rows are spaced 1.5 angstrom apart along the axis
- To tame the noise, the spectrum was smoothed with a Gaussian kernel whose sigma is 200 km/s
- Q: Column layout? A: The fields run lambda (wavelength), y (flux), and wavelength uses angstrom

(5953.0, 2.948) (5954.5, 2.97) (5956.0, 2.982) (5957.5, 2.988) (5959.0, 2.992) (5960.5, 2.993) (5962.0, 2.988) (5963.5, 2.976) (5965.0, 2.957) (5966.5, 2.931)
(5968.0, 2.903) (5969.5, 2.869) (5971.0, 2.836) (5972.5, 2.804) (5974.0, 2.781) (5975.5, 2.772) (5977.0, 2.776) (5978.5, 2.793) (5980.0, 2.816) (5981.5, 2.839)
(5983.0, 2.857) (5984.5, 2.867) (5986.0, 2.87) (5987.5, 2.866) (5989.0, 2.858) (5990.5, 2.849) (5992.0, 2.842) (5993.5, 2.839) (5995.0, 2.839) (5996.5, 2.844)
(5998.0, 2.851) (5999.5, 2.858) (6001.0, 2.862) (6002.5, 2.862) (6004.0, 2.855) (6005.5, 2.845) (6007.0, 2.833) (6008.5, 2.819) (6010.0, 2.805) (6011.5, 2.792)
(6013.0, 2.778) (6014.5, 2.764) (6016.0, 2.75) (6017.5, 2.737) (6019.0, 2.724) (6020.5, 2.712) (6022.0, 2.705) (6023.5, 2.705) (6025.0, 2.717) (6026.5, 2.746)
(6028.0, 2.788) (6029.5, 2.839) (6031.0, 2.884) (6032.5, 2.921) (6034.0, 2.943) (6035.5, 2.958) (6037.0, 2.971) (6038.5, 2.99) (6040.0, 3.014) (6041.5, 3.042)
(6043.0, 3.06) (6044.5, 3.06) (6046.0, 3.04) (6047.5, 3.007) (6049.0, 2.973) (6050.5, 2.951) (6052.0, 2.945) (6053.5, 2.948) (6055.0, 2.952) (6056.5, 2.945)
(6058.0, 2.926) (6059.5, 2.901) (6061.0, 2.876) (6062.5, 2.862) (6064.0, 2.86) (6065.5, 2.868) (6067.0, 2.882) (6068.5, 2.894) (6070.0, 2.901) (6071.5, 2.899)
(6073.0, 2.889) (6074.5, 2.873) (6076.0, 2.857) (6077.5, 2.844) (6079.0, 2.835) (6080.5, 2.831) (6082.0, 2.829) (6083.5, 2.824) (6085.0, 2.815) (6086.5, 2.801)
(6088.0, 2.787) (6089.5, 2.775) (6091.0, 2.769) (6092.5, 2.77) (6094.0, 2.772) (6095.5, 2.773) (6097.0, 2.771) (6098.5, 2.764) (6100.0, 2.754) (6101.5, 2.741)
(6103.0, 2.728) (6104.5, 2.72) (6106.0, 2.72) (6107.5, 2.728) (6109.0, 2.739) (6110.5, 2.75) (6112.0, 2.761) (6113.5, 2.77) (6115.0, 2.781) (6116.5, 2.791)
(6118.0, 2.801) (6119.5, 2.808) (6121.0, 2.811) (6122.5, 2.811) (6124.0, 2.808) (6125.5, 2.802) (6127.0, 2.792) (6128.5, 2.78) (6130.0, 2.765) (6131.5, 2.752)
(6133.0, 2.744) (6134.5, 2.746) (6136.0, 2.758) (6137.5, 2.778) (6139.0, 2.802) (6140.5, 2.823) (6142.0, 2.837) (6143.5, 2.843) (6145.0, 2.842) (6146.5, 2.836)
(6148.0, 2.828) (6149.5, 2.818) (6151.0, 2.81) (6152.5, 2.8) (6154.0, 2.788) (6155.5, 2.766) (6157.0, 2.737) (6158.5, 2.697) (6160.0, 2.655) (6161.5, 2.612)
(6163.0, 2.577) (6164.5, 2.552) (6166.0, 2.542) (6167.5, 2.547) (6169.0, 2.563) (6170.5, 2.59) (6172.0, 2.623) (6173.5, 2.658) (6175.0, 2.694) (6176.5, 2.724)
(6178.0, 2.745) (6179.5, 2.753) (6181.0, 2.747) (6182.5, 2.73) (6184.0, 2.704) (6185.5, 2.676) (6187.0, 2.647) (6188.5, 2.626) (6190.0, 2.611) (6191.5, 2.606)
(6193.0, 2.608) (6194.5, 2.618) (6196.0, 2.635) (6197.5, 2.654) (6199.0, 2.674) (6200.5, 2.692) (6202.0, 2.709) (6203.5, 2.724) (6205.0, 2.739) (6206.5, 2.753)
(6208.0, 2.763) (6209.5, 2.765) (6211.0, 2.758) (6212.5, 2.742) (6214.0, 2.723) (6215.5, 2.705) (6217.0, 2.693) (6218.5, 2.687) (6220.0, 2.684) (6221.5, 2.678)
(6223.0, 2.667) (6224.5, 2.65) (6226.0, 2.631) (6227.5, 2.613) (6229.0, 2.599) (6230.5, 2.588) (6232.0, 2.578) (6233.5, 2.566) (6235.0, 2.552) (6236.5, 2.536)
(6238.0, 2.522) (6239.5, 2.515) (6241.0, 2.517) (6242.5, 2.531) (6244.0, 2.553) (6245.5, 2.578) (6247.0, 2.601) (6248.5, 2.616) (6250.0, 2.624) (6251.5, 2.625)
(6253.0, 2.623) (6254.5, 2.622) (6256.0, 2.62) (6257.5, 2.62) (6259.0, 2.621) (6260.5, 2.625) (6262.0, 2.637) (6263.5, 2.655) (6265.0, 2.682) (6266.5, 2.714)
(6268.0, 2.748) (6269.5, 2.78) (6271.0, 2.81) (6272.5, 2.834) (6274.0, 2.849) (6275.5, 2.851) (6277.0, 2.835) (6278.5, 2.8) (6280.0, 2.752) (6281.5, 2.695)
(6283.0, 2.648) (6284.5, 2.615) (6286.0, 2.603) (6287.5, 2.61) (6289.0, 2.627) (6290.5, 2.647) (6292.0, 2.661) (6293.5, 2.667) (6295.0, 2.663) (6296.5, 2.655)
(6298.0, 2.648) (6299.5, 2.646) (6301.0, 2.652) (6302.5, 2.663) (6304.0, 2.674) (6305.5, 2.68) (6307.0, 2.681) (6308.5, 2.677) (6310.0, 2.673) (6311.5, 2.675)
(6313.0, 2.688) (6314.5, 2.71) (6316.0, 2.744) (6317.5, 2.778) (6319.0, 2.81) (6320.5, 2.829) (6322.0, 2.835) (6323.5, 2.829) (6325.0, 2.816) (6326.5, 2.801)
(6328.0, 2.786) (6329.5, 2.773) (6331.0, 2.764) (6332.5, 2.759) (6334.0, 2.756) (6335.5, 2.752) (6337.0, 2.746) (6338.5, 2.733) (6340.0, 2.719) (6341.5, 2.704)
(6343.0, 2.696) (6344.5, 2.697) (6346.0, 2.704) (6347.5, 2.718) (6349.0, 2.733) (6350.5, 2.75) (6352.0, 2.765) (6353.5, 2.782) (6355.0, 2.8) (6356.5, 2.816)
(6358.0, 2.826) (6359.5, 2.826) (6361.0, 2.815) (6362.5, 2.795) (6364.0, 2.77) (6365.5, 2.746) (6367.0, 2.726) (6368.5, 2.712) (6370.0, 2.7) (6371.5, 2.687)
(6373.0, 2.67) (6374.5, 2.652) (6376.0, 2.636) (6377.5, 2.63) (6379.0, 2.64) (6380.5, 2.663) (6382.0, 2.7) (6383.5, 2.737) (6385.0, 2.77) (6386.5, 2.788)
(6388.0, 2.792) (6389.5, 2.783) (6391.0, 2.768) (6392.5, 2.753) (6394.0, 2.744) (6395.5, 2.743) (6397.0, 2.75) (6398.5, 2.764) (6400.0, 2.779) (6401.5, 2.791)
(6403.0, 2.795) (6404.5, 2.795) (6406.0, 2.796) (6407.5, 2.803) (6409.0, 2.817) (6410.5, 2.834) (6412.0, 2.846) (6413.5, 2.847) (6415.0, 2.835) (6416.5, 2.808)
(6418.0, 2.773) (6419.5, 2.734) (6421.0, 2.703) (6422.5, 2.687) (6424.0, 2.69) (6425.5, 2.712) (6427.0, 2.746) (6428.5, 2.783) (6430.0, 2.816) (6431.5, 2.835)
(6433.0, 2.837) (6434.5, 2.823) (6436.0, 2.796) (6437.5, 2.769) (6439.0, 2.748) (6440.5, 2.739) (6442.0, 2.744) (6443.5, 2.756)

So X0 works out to 22.1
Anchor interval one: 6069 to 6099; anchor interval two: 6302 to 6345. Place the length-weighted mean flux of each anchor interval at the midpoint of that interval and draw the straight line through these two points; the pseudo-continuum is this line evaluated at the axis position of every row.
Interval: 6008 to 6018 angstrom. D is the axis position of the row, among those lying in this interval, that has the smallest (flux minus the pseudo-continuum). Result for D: 6017.5 angstrom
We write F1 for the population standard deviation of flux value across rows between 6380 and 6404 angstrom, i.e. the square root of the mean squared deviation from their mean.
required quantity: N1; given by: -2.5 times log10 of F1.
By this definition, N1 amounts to 3.7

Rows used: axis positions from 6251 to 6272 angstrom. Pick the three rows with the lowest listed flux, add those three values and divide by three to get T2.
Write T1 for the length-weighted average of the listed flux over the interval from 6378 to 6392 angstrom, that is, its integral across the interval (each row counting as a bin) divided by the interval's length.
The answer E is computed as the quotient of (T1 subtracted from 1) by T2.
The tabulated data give -0.66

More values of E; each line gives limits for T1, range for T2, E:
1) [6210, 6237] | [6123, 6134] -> -0.60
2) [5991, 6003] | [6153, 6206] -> -0.73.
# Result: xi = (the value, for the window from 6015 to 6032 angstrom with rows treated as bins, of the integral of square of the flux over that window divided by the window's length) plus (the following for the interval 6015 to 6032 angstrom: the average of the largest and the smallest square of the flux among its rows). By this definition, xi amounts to 15.43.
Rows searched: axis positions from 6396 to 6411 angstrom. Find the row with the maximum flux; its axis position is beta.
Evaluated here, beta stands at 6410.5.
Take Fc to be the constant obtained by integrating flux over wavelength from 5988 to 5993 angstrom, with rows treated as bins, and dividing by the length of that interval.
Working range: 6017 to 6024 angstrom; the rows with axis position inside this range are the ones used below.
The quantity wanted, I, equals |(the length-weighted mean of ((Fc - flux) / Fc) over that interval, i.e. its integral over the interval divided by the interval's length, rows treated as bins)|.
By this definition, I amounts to 0.047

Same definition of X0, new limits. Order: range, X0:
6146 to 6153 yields 19.7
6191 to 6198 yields 18.4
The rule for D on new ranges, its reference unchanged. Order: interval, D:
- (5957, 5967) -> 5966.5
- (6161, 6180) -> 6166.0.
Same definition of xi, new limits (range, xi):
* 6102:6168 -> 14.86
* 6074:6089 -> 16.01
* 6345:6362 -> 15.35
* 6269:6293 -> 14.89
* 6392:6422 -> 15.46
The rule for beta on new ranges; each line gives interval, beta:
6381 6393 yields 6388.0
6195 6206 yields 6205.0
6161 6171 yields 6161.5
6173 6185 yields 6179.5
